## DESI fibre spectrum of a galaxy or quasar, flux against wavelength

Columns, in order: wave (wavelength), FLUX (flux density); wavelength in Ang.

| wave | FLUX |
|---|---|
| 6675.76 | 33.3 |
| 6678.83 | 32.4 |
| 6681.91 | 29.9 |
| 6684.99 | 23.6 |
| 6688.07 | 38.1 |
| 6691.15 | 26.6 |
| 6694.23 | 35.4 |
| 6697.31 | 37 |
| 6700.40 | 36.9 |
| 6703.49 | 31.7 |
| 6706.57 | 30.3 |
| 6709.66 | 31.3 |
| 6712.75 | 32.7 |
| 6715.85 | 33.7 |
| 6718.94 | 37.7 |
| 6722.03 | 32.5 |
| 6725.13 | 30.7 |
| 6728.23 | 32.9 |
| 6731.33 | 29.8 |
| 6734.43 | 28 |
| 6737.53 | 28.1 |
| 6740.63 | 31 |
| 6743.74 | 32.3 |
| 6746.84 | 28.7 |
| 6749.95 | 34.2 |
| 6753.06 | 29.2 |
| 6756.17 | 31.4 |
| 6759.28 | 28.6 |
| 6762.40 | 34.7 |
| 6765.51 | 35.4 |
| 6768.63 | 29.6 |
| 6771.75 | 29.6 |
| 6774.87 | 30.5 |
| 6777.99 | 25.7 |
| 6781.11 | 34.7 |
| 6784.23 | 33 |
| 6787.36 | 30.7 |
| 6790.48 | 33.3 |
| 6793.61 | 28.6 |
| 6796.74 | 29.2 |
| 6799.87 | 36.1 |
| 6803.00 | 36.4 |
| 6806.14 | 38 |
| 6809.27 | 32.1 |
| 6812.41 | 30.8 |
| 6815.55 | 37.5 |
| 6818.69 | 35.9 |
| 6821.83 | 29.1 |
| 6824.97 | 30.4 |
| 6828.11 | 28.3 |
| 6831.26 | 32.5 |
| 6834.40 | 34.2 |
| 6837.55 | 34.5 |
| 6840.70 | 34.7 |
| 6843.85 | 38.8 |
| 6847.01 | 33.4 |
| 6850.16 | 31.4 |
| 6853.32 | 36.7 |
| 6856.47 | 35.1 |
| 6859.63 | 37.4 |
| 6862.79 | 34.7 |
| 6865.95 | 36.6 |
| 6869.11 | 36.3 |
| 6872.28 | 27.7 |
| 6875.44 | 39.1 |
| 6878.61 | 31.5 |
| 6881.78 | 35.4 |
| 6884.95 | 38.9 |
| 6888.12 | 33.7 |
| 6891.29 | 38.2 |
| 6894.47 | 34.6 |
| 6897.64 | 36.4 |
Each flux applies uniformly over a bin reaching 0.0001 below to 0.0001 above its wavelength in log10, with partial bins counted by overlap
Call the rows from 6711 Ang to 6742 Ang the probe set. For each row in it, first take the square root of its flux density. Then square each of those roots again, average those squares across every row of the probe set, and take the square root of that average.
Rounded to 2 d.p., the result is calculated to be 5.63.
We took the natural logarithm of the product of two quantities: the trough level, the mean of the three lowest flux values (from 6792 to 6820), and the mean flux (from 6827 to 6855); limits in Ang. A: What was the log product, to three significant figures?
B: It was 6.91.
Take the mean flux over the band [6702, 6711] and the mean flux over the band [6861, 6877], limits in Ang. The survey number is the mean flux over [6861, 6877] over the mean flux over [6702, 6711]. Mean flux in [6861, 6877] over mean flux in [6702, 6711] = 1.12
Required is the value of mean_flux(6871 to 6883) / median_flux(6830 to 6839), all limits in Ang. 0.98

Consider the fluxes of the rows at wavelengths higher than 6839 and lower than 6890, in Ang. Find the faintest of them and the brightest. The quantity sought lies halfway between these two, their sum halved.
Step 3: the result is 33.4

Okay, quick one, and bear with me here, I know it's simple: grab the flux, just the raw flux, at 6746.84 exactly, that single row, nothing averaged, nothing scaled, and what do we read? 28.7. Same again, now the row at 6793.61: 28.6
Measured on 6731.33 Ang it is 29.8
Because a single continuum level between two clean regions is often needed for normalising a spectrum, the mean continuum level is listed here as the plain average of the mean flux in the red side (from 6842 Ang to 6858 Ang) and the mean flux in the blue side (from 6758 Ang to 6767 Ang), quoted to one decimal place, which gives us 34.0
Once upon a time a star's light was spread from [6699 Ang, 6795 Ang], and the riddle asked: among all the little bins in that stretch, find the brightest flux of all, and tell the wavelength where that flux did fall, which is 6718.94 Ang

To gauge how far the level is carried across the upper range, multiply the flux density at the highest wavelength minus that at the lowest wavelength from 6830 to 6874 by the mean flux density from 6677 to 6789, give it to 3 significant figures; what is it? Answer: -152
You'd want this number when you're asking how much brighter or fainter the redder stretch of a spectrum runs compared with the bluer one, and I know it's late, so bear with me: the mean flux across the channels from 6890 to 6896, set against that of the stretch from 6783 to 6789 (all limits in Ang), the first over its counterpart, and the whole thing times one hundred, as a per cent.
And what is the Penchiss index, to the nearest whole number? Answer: 114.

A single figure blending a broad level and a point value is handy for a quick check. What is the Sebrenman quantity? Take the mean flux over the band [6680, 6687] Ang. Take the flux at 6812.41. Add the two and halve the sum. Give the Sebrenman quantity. 29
